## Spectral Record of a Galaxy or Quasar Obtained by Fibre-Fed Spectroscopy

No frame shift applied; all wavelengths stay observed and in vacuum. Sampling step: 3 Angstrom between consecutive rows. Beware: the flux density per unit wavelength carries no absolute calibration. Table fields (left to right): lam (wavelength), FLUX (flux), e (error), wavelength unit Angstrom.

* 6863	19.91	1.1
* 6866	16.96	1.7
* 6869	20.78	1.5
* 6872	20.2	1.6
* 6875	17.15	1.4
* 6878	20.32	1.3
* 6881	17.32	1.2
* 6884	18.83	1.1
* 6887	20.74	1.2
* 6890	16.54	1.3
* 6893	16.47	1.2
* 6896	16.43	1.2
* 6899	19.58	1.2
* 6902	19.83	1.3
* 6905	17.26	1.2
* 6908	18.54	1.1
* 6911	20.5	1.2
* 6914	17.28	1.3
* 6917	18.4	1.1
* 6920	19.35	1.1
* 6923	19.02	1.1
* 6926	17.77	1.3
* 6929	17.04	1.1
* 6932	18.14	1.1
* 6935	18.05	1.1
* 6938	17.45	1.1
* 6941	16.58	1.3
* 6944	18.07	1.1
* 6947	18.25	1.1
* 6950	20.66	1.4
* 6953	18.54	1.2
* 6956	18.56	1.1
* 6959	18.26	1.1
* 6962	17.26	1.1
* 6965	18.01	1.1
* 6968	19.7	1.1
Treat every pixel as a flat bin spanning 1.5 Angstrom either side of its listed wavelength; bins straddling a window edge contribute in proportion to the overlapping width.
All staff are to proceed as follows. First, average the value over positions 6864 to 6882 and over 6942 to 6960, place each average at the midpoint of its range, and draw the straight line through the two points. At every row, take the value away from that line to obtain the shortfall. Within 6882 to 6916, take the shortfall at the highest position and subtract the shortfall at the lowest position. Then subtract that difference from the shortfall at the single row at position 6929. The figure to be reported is 0.2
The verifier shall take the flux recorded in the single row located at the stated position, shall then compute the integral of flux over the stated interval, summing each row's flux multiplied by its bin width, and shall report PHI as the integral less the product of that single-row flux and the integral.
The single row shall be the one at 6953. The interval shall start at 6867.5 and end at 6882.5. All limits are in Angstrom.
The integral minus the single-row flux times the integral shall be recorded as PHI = -5039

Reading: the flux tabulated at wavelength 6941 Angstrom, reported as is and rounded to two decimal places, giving 16.58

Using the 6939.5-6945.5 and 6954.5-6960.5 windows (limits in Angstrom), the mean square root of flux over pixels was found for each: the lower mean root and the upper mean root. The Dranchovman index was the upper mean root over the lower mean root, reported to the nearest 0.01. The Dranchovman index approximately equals 1.03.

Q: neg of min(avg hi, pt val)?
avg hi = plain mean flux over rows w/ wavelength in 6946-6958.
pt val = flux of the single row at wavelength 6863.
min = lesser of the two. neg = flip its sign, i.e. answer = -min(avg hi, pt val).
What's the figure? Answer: -19.0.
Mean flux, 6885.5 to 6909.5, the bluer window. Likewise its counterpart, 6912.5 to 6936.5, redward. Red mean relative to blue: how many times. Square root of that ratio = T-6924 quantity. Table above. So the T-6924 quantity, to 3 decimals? 0.999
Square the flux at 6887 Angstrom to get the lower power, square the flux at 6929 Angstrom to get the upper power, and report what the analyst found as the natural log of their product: 11.7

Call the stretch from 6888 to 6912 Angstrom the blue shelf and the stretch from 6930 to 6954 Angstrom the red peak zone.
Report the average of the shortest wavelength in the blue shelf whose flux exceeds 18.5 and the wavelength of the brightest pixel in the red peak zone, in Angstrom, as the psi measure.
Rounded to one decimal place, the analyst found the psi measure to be 6924.5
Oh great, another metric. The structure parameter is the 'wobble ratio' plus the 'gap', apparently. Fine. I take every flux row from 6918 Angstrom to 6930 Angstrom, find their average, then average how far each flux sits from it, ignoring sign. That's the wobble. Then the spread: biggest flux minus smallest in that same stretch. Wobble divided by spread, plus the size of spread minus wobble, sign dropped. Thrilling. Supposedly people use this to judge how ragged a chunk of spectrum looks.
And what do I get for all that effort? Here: 1.8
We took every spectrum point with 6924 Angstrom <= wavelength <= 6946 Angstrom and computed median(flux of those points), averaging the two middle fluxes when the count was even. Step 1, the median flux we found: 17.8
